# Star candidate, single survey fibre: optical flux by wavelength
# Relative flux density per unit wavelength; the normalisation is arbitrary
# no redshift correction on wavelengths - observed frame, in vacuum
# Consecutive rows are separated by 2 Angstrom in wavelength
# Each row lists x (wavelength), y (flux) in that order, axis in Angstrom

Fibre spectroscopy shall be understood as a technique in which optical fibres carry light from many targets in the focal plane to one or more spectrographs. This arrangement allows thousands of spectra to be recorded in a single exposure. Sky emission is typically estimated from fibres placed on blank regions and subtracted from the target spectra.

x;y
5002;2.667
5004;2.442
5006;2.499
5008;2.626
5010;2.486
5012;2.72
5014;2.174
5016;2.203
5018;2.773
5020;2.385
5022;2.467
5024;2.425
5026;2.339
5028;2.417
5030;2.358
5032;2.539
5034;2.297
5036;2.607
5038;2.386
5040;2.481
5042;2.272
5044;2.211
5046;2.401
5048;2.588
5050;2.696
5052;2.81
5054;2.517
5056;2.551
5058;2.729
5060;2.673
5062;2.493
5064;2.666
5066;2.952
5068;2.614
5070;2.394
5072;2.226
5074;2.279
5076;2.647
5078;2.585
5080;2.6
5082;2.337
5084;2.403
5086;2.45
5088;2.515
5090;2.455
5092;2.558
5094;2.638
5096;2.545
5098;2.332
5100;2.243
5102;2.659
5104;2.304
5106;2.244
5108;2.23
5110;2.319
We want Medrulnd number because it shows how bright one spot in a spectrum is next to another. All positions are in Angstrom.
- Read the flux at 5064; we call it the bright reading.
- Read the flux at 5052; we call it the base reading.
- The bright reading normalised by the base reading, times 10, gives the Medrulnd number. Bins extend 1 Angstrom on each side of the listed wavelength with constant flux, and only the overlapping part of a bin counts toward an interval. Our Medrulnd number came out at 9.5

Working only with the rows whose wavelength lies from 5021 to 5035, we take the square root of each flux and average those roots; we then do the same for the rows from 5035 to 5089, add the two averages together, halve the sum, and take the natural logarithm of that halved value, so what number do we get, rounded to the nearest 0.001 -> 0.450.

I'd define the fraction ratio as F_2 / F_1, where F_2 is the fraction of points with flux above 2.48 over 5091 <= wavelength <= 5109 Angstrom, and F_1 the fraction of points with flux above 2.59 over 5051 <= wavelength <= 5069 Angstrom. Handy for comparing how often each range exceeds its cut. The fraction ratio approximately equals 1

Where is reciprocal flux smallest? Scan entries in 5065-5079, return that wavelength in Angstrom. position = 5066 Angstrom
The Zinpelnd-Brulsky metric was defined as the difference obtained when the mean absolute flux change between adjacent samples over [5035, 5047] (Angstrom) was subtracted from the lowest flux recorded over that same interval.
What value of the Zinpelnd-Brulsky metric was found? 2.06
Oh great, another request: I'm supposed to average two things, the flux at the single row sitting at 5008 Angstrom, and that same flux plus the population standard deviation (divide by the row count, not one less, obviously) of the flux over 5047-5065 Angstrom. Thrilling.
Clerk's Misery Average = 2.68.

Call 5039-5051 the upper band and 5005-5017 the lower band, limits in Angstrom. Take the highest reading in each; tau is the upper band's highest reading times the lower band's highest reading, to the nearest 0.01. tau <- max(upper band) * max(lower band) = 7.33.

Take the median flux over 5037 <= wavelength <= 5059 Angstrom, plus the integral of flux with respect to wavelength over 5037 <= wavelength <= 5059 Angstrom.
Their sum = 57.8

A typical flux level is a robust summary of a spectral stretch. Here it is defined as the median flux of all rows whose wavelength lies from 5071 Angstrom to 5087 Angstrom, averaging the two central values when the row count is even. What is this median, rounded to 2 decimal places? 2.43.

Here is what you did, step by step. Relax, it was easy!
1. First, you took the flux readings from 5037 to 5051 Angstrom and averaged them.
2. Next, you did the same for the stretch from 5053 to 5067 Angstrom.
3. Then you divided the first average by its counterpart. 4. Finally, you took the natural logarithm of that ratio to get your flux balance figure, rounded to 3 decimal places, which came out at -0.087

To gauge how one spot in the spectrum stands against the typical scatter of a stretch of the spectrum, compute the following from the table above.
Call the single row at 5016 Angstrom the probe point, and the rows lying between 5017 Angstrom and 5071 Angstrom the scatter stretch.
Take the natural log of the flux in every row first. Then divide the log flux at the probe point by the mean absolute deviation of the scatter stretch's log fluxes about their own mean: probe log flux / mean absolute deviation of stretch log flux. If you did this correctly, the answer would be 13.8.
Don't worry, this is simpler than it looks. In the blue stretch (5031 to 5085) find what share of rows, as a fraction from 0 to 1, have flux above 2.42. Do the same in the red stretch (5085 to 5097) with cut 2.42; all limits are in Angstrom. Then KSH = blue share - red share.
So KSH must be -0.4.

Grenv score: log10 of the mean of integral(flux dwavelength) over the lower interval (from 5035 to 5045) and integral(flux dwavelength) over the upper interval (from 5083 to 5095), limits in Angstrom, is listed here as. 1.431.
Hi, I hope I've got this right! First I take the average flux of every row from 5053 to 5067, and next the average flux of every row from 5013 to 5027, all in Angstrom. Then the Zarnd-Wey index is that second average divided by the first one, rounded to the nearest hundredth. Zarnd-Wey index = 0.90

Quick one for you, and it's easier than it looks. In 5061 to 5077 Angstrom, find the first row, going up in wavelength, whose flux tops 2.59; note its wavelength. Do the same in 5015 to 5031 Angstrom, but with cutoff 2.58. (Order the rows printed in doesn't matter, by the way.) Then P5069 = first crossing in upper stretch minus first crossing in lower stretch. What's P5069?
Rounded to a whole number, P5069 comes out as 46 Angstrom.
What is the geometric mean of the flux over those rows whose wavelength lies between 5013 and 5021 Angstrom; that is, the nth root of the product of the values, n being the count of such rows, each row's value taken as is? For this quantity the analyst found 2.37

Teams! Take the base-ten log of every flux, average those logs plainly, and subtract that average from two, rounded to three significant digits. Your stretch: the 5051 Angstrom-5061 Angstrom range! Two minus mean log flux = 1.58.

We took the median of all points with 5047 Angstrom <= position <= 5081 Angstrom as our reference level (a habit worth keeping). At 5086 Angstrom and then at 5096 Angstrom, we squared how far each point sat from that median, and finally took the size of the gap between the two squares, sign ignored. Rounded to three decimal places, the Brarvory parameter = 0.019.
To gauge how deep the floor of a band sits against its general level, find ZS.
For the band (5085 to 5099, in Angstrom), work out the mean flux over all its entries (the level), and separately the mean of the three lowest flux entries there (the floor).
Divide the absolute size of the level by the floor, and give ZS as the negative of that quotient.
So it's -1.04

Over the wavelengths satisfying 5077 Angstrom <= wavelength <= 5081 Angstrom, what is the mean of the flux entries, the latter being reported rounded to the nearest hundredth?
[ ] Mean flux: 2.59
